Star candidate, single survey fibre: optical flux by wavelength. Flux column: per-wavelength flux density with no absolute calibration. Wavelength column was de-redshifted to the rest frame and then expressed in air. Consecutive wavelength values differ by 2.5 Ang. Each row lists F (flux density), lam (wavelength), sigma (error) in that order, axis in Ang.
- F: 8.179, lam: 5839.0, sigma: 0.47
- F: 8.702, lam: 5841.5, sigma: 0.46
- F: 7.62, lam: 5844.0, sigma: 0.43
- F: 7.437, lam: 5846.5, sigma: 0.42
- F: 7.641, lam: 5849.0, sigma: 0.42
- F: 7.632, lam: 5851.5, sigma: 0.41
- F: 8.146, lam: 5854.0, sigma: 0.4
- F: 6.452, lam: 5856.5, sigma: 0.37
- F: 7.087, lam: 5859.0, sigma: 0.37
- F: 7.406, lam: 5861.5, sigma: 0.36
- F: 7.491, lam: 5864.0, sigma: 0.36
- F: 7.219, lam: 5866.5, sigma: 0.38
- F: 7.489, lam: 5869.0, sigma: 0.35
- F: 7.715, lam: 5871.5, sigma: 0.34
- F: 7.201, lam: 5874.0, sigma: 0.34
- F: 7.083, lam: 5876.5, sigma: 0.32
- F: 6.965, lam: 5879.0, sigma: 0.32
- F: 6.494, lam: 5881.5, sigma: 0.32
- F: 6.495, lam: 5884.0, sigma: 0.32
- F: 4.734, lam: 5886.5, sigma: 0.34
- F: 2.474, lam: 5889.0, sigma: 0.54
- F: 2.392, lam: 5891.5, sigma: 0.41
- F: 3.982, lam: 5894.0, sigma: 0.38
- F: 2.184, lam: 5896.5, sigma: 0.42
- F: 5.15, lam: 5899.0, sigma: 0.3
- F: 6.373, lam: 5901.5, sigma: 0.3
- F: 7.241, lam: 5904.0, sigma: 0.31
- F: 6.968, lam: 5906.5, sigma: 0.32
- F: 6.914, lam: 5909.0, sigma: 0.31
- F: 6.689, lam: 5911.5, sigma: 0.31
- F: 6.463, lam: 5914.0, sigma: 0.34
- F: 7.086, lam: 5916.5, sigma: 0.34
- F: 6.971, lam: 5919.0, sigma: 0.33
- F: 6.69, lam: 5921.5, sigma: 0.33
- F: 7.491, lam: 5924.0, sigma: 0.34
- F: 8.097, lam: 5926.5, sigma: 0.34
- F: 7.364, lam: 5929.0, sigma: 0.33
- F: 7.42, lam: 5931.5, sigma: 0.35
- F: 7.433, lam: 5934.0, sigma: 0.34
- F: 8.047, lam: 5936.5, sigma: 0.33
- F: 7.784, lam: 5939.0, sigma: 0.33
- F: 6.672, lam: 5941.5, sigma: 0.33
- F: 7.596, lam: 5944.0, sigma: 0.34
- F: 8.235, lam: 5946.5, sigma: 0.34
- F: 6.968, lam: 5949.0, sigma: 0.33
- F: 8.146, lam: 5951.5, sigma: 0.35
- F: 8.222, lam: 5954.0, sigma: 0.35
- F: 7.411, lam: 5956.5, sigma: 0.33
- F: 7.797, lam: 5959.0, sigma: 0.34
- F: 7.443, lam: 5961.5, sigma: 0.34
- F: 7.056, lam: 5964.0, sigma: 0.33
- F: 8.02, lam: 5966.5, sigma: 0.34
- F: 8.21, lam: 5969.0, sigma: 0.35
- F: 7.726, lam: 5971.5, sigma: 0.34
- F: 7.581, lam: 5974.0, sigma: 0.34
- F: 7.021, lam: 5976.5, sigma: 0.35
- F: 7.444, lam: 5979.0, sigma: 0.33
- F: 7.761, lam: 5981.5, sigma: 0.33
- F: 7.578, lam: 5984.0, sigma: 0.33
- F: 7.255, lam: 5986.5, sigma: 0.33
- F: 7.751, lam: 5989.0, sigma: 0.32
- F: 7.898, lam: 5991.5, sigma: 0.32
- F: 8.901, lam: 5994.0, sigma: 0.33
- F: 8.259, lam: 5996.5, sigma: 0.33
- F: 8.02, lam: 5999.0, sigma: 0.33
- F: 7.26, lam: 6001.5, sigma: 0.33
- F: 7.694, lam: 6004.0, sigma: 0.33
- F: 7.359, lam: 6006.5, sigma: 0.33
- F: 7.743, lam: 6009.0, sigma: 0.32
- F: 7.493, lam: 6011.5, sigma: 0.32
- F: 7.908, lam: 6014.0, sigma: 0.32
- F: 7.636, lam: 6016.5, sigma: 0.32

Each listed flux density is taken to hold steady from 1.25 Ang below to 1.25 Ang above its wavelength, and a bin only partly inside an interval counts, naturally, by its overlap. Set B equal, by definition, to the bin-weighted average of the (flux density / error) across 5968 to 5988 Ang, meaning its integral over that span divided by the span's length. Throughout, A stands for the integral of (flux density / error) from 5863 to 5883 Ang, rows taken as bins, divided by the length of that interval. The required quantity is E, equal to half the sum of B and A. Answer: 21.8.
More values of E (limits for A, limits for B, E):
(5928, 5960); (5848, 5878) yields 21.4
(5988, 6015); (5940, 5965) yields 23.2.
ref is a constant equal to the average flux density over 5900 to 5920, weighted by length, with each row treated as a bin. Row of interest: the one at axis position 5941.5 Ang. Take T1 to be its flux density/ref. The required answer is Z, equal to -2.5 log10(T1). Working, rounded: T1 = 0.98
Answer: 0.02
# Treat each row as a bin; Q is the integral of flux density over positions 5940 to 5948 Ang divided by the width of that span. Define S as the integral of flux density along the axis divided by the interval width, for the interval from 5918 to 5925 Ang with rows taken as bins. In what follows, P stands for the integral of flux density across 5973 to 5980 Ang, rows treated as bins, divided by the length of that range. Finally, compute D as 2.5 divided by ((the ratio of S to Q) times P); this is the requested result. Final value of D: 0.36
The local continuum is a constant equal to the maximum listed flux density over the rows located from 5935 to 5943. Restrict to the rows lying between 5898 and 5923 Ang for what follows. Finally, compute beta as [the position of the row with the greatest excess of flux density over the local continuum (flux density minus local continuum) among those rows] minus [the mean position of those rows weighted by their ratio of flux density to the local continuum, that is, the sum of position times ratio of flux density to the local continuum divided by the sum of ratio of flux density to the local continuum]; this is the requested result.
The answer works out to -6.5 Ang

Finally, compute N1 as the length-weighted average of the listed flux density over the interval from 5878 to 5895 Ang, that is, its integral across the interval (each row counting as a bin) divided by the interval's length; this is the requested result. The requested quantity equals 4.8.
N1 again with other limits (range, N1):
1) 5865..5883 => 7.2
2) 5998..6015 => 7.6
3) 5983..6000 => 8.0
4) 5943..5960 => 7.8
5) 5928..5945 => 7.5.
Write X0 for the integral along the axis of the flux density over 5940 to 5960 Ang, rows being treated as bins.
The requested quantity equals 153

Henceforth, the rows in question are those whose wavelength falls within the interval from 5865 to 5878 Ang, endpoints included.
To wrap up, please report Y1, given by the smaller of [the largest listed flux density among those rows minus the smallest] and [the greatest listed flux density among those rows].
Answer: 0.6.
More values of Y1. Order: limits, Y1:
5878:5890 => 4.5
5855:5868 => 1.0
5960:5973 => 1.2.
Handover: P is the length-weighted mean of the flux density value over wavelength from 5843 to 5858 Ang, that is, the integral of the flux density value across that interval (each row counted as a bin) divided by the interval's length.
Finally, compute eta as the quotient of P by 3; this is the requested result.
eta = 2.49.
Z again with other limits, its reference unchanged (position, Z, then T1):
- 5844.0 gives -0.12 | 1.12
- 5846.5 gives -0.09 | 1.09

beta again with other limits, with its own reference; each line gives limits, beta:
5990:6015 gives -8.5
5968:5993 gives -11.2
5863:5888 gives -3.1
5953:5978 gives -11.1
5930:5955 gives 3.6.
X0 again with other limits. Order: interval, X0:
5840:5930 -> 594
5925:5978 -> 404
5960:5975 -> 115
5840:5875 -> 263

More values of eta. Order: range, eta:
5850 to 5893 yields 2.16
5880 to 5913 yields 1.75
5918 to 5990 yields 2.52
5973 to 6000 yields 2.59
